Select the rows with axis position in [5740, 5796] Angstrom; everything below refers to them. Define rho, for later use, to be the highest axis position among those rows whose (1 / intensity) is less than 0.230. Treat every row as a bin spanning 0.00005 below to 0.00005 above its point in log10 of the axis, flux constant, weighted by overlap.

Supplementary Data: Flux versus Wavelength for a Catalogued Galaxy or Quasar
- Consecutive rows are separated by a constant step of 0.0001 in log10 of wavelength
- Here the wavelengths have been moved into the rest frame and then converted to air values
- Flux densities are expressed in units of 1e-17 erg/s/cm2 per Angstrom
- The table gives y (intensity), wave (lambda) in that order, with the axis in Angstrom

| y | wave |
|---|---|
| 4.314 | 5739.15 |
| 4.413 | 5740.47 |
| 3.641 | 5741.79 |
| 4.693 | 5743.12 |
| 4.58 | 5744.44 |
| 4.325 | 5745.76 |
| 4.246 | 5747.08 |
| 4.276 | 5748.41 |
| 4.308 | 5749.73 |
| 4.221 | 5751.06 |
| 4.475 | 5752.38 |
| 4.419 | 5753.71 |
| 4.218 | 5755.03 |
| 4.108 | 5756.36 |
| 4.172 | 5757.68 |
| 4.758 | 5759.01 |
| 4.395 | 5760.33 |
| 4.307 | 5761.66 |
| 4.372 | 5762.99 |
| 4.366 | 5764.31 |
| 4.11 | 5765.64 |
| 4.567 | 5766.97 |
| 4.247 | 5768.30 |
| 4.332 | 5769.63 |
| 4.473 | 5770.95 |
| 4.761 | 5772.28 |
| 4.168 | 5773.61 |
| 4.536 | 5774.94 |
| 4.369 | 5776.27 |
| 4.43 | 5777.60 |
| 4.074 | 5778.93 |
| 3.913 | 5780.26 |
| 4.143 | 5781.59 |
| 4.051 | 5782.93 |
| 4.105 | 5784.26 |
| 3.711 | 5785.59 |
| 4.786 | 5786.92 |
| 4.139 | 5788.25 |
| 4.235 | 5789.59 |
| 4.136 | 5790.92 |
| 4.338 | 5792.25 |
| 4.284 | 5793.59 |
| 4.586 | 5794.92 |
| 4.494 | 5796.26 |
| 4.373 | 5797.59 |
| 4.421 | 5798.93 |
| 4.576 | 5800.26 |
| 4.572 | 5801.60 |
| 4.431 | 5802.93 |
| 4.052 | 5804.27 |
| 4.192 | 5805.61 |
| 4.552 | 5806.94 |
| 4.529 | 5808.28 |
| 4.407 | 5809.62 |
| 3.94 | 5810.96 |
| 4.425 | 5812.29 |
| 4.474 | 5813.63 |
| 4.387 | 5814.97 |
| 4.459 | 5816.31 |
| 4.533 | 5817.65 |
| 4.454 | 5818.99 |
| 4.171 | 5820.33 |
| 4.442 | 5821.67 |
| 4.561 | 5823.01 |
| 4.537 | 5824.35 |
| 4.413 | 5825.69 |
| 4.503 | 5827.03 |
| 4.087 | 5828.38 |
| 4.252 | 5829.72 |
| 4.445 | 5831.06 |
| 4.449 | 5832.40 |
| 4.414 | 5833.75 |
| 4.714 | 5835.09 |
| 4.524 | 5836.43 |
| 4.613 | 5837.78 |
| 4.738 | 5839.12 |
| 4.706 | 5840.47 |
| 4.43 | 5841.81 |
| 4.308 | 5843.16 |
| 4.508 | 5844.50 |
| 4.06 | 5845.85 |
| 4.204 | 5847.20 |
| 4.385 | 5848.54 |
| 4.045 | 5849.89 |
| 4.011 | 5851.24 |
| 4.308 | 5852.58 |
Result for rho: 5794.92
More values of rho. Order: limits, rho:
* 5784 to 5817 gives 5816.31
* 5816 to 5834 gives 5833.75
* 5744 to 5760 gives 5759.01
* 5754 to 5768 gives 5766.97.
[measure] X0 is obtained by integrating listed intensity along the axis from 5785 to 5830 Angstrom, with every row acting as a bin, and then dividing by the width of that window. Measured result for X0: 4.37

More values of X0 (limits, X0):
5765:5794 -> 4.27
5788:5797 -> 4.32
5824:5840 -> 4.47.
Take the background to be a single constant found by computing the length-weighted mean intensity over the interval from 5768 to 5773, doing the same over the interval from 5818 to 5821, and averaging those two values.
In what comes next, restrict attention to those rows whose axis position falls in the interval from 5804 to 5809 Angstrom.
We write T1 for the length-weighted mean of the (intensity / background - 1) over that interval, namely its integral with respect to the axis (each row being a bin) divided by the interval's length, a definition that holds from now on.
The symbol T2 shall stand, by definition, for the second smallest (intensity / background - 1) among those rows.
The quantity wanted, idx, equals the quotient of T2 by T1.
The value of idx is 4.3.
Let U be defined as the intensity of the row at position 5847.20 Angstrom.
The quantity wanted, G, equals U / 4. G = 1.05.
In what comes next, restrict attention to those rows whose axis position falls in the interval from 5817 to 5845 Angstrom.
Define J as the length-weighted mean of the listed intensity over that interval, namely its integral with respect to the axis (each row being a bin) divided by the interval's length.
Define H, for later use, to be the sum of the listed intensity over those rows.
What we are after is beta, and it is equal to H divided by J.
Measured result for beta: 21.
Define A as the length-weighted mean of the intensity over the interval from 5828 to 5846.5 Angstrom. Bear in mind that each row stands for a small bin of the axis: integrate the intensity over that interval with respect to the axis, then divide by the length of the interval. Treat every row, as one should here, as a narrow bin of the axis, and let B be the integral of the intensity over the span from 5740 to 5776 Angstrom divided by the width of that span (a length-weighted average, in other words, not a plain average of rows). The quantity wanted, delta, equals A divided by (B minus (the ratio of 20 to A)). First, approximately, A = 4.45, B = 4.35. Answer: -31.8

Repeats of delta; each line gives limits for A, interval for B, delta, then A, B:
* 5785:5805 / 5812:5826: -26.8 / 4.34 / 4.44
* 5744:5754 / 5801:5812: -16.6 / 4.35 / 4.34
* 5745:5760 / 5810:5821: -16.2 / 4.33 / 4.36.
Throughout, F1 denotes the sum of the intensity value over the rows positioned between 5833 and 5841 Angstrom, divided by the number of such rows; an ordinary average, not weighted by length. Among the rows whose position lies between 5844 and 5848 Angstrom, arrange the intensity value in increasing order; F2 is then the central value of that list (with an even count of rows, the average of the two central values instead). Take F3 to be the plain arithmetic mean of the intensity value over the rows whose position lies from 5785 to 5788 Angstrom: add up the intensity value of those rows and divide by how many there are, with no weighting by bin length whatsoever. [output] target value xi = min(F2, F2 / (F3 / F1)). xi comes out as 4.20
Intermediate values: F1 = 4.62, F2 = 4.20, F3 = 4.25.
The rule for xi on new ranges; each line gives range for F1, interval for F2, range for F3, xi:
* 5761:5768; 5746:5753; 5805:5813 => 4.28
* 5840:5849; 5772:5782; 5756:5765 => 4.27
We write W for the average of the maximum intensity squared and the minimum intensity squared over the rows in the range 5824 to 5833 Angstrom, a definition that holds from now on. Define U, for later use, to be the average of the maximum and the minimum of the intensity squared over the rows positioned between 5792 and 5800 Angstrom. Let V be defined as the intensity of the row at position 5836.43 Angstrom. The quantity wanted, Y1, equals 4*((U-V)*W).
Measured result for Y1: 1131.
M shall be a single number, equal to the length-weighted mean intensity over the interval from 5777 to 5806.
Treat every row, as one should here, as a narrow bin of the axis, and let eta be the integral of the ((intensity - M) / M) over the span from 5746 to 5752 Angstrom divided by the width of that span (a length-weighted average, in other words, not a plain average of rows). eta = 0.00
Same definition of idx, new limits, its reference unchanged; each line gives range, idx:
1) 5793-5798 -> -0.8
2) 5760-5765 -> 0.8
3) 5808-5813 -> 0.0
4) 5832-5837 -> 0.4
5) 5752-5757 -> 1.7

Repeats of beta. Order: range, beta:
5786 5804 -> 13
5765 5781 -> 12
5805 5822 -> 13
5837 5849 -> 9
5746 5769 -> 17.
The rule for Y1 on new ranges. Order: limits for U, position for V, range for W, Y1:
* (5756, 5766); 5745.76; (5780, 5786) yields 955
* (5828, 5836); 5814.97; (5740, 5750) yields 1064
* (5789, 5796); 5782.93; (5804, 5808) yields 1116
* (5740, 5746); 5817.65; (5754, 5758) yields 909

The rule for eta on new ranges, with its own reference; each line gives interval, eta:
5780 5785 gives -0.05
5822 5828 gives 0.05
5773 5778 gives 0.02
